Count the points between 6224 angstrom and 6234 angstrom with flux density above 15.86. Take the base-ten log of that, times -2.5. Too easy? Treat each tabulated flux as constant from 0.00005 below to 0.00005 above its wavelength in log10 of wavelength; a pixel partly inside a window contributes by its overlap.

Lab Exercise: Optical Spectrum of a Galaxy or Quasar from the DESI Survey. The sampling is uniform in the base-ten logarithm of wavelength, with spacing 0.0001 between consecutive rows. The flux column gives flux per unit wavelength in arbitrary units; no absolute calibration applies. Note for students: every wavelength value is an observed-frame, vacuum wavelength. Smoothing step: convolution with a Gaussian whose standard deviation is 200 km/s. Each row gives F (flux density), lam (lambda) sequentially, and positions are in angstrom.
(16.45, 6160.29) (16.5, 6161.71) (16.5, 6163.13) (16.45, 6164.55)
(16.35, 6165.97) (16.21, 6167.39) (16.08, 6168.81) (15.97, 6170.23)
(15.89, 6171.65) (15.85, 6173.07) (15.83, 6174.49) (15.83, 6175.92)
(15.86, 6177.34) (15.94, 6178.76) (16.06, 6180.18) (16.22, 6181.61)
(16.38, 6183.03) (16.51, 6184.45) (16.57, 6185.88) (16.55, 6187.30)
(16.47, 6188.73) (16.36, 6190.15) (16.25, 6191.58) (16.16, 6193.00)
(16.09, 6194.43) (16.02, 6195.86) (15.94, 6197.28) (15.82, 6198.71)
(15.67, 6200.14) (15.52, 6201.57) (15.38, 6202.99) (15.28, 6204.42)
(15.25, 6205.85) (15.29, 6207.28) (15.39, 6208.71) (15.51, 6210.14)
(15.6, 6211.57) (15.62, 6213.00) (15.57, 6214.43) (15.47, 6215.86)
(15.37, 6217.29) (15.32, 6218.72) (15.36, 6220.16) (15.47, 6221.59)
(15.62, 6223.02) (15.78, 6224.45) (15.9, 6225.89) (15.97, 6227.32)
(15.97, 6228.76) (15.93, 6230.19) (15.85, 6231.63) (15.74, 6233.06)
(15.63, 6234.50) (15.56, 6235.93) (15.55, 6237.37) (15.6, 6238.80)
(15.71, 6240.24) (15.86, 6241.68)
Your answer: -1.51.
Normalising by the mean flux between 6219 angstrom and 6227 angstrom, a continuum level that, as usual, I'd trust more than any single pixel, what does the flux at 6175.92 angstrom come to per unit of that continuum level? 1.01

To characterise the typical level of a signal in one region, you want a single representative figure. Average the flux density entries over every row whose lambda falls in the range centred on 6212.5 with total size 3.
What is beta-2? 15.6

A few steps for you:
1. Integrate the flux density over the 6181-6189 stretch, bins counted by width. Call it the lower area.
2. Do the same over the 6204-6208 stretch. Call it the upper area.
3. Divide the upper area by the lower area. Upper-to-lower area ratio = 0.5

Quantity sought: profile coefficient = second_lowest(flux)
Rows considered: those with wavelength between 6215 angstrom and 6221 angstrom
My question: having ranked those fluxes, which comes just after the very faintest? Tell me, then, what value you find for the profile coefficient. 15.36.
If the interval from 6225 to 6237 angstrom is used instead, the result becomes 15.63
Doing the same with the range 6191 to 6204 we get 15.52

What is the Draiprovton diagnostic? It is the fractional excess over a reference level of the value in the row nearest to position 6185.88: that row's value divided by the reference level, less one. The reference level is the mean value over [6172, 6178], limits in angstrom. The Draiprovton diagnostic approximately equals 0.046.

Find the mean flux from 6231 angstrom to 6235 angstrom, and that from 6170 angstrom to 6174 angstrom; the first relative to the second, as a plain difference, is -0.16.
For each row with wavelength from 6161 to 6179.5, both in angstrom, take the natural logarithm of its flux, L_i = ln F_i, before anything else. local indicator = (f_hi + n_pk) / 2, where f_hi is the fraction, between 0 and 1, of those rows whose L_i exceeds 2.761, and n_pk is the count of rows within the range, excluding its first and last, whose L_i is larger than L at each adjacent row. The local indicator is 0.50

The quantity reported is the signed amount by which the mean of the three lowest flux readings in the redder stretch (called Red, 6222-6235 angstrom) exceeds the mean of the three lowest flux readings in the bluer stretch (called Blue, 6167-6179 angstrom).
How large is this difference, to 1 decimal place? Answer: -0.2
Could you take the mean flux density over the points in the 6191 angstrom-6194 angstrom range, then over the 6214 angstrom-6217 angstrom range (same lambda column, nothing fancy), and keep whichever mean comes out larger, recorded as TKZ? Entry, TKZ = 16.2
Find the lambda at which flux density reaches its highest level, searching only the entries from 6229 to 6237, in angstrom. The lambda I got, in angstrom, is 6230.19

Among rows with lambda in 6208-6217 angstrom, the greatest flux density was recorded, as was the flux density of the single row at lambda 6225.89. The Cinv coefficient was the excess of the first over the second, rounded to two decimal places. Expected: -0.28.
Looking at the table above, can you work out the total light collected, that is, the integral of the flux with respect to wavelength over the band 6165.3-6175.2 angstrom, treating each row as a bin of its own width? 159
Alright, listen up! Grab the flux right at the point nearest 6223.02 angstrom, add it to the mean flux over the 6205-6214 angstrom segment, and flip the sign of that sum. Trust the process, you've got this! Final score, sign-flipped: -31.1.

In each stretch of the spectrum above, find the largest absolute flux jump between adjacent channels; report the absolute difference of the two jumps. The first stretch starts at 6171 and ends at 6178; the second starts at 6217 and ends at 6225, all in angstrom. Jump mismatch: 0.12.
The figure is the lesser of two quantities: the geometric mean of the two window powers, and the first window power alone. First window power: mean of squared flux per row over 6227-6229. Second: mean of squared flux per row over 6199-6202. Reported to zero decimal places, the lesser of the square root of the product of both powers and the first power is 249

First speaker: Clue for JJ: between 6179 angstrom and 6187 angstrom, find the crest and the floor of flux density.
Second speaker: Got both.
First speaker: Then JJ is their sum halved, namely 16.3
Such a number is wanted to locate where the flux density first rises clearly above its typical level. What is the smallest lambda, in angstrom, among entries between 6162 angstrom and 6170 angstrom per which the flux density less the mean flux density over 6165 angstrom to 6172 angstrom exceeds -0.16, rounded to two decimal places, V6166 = 6163.13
